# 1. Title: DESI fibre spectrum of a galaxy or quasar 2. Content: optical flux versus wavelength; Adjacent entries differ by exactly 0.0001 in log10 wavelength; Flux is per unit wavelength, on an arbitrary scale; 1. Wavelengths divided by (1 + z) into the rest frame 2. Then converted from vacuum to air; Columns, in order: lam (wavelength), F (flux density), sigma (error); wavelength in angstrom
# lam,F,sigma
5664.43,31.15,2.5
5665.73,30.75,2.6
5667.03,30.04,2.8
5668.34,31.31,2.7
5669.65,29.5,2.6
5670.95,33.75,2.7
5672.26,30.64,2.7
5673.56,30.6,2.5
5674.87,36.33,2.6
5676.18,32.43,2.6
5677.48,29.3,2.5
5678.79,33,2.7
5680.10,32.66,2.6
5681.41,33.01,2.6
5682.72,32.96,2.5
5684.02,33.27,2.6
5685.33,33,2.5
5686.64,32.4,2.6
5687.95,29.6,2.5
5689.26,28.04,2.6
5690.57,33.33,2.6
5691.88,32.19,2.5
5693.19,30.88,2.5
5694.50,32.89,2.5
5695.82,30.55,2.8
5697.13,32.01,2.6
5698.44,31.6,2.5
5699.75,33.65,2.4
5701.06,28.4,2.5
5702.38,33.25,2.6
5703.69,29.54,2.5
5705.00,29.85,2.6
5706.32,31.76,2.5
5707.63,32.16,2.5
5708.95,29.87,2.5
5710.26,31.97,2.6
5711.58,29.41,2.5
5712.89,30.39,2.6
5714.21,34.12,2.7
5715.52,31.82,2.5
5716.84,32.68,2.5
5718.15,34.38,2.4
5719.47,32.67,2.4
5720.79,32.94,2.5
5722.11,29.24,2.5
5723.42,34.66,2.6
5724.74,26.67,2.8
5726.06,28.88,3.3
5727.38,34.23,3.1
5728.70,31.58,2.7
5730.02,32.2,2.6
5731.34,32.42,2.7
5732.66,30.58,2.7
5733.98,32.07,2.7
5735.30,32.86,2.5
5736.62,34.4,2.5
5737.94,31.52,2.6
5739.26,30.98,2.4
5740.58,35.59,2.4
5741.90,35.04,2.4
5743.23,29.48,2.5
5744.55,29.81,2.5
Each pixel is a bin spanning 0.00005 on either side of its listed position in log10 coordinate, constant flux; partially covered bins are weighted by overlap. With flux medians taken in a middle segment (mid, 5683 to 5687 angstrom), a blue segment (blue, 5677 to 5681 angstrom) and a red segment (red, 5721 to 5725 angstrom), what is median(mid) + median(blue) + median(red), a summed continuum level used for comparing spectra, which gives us 94.9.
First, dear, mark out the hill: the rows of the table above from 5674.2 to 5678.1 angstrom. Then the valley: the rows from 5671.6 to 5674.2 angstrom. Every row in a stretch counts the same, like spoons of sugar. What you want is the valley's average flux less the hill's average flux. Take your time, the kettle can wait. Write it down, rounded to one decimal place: -2.1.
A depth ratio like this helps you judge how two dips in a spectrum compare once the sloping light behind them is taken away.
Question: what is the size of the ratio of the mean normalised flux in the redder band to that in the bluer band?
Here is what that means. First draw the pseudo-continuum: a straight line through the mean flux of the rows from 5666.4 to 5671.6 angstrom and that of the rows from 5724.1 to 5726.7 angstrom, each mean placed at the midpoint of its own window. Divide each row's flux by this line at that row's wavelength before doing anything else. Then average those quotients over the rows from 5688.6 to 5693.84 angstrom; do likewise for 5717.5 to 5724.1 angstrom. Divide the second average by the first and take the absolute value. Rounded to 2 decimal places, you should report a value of 1.12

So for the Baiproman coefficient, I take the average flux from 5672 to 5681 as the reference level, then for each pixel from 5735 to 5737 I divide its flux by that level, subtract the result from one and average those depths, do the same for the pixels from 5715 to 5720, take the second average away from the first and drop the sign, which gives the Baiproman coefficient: 0.023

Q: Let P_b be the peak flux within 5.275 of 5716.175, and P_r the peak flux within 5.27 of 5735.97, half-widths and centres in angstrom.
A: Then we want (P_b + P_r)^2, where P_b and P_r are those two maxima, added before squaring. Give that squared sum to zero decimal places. 4896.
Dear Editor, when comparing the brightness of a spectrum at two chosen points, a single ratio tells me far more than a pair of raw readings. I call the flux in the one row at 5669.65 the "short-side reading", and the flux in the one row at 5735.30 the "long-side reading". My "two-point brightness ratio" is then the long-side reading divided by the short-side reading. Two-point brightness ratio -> 1.11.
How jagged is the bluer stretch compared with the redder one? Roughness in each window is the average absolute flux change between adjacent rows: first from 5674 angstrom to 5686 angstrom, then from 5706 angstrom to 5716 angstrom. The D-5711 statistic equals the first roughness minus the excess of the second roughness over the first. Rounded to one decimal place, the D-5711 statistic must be 1.0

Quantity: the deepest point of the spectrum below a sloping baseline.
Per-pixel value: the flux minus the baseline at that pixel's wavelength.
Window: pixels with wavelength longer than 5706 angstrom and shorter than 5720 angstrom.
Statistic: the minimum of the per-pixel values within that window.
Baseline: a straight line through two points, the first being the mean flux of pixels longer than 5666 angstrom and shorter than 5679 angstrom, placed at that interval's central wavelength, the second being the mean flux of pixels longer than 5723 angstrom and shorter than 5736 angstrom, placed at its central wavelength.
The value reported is -2.2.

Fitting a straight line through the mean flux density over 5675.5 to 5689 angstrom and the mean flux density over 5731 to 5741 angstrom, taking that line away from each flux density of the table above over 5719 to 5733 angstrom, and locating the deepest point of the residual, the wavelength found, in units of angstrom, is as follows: 5724.74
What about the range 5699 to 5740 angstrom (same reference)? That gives 5724.74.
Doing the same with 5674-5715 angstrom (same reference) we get 5689.26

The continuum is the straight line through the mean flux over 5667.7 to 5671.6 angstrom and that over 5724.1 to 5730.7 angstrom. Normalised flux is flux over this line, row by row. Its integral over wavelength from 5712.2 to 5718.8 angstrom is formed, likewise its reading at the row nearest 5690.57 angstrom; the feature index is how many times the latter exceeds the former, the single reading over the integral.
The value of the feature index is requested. 0.153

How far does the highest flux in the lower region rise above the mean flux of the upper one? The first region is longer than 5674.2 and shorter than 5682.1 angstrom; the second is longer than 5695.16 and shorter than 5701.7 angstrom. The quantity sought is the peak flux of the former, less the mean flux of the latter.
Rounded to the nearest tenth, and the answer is 5.1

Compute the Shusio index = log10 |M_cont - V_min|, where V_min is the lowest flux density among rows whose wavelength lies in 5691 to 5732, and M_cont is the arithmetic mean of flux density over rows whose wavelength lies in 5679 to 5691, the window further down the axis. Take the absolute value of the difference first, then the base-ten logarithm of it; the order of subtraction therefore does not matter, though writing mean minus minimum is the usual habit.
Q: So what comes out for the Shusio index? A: 0.73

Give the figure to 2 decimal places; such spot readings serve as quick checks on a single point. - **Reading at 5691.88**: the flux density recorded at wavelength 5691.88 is 32.19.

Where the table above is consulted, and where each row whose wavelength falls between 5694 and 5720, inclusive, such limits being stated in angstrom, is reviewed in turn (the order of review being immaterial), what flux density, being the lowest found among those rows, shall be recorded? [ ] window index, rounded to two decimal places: 28.40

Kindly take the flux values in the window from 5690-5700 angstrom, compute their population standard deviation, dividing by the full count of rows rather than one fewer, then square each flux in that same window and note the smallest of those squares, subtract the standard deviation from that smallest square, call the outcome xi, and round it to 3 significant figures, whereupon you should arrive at 932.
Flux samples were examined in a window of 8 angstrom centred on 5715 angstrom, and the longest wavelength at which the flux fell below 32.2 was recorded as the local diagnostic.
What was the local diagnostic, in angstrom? 5715.52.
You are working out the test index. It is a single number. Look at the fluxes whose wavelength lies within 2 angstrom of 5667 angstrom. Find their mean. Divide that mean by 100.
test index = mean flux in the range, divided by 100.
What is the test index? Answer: 0.307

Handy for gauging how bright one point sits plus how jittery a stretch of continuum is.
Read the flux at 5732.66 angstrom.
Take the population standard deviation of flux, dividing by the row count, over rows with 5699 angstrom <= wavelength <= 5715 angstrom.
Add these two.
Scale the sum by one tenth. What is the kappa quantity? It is 3.2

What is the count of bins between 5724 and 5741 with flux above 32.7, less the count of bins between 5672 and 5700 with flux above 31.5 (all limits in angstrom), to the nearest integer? -11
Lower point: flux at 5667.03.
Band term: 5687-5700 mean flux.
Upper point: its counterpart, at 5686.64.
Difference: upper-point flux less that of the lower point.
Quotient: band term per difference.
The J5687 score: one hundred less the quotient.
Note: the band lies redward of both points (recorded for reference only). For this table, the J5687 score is 87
